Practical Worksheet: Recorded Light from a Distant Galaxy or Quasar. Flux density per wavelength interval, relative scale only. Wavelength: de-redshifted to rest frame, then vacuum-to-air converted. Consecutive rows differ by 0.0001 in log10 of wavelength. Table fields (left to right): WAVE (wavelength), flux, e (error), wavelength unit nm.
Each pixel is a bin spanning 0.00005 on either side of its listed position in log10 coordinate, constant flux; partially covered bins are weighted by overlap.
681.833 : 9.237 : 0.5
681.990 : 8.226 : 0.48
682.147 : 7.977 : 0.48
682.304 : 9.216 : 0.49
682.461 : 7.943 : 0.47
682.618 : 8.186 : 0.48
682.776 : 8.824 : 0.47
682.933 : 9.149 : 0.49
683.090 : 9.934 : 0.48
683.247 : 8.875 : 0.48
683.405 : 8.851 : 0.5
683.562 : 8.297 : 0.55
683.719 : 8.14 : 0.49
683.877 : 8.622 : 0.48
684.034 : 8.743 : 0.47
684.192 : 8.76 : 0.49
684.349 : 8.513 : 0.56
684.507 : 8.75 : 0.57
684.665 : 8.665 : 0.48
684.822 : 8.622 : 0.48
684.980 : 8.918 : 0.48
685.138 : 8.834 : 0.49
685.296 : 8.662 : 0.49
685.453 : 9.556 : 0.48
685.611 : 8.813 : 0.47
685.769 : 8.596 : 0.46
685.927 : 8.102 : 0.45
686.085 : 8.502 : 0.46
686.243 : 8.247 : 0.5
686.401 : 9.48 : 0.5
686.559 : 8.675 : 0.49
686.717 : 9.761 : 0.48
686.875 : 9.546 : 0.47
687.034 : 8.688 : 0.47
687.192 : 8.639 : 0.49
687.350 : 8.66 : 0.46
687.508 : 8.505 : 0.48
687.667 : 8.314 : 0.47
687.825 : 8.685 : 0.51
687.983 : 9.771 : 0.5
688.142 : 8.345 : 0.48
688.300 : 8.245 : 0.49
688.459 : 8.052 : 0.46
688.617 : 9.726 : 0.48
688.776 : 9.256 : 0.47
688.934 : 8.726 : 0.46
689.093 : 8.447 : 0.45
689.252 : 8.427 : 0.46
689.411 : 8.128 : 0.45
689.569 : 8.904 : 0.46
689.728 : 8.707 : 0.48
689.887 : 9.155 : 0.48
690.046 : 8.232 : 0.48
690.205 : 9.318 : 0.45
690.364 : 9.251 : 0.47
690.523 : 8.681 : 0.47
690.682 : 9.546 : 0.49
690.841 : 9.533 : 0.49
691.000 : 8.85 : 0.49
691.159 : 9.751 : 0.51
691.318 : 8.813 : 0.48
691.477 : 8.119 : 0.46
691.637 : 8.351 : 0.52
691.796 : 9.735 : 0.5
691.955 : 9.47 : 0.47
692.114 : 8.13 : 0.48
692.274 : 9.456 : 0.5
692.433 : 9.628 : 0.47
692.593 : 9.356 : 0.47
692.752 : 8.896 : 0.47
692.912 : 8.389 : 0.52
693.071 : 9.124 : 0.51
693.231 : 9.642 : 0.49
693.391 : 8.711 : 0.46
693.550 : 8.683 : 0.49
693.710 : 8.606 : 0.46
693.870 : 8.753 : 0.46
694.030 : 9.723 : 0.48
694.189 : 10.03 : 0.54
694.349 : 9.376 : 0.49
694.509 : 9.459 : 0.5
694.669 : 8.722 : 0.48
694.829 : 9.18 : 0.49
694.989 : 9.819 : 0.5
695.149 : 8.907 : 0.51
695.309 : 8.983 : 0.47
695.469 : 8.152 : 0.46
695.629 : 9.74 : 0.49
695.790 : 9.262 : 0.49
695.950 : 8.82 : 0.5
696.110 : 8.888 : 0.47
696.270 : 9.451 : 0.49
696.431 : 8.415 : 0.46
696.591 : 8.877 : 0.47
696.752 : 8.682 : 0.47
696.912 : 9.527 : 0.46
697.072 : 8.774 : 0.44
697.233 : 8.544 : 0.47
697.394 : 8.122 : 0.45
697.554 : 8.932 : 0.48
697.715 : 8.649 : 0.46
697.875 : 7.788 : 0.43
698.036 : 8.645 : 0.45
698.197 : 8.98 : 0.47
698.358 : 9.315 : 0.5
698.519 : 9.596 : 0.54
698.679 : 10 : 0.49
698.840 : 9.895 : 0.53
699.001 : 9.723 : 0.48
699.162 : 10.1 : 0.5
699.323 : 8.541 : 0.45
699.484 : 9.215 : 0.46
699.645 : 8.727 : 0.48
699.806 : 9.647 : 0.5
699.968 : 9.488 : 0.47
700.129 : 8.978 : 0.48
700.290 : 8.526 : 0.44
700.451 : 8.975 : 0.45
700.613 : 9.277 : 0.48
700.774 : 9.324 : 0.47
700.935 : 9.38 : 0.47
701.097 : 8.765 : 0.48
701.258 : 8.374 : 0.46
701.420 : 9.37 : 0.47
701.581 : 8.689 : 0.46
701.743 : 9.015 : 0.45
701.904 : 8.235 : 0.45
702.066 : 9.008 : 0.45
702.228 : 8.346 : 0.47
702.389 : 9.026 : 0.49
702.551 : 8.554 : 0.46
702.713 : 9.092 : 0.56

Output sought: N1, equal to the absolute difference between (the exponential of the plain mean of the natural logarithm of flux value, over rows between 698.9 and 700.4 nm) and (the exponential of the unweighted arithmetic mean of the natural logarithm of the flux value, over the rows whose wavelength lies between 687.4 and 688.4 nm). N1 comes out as 0.6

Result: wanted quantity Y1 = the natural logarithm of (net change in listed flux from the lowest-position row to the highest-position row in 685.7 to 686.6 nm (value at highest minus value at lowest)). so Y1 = -2.5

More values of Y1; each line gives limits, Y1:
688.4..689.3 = -1.0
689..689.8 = -1.3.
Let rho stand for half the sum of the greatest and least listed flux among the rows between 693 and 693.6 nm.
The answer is 9.16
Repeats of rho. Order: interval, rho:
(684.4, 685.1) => 8.77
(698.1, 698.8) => 9.49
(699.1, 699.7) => 9.32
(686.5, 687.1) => 9.22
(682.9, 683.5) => 9.39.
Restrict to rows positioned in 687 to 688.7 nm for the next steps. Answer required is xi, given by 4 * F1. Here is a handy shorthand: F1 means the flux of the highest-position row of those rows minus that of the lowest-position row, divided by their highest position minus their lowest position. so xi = 3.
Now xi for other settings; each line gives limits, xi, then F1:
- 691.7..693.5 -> -3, -0.6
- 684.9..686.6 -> -1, -0.2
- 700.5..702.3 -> -2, -0.6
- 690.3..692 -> 1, 0.1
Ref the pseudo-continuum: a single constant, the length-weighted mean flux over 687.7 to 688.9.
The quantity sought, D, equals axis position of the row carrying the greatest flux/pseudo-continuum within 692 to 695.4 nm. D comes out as 694.189 nm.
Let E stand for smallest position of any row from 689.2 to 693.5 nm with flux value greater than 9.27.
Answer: 690.205 nm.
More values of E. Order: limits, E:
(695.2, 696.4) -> 695.629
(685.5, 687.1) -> 686.401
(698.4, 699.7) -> 698.519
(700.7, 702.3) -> 700.774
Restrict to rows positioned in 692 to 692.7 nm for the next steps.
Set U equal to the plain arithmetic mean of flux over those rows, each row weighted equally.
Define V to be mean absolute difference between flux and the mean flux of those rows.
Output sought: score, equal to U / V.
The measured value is 18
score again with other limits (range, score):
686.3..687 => 27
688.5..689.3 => 19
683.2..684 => 32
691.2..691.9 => 17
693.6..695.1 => 22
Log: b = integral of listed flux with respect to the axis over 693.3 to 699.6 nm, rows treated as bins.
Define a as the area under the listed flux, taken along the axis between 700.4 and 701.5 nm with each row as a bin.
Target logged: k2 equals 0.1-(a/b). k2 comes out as -0.07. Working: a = 10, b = 57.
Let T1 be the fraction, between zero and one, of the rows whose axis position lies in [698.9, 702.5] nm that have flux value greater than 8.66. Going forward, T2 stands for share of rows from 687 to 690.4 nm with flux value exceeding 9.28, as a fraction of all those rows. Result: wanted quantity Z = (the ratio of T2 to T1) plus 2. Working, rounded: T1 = 0.77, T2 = 0.14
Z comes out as 2.2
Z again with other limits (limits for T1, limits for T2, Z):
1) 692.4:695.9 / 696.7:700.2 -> 2.5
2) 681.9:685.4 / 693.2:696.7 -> 2.6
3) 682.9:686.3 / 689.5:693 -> 2.7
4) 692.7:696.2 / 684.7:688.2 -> 2.3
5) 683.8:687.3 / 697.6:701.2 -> 2.7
